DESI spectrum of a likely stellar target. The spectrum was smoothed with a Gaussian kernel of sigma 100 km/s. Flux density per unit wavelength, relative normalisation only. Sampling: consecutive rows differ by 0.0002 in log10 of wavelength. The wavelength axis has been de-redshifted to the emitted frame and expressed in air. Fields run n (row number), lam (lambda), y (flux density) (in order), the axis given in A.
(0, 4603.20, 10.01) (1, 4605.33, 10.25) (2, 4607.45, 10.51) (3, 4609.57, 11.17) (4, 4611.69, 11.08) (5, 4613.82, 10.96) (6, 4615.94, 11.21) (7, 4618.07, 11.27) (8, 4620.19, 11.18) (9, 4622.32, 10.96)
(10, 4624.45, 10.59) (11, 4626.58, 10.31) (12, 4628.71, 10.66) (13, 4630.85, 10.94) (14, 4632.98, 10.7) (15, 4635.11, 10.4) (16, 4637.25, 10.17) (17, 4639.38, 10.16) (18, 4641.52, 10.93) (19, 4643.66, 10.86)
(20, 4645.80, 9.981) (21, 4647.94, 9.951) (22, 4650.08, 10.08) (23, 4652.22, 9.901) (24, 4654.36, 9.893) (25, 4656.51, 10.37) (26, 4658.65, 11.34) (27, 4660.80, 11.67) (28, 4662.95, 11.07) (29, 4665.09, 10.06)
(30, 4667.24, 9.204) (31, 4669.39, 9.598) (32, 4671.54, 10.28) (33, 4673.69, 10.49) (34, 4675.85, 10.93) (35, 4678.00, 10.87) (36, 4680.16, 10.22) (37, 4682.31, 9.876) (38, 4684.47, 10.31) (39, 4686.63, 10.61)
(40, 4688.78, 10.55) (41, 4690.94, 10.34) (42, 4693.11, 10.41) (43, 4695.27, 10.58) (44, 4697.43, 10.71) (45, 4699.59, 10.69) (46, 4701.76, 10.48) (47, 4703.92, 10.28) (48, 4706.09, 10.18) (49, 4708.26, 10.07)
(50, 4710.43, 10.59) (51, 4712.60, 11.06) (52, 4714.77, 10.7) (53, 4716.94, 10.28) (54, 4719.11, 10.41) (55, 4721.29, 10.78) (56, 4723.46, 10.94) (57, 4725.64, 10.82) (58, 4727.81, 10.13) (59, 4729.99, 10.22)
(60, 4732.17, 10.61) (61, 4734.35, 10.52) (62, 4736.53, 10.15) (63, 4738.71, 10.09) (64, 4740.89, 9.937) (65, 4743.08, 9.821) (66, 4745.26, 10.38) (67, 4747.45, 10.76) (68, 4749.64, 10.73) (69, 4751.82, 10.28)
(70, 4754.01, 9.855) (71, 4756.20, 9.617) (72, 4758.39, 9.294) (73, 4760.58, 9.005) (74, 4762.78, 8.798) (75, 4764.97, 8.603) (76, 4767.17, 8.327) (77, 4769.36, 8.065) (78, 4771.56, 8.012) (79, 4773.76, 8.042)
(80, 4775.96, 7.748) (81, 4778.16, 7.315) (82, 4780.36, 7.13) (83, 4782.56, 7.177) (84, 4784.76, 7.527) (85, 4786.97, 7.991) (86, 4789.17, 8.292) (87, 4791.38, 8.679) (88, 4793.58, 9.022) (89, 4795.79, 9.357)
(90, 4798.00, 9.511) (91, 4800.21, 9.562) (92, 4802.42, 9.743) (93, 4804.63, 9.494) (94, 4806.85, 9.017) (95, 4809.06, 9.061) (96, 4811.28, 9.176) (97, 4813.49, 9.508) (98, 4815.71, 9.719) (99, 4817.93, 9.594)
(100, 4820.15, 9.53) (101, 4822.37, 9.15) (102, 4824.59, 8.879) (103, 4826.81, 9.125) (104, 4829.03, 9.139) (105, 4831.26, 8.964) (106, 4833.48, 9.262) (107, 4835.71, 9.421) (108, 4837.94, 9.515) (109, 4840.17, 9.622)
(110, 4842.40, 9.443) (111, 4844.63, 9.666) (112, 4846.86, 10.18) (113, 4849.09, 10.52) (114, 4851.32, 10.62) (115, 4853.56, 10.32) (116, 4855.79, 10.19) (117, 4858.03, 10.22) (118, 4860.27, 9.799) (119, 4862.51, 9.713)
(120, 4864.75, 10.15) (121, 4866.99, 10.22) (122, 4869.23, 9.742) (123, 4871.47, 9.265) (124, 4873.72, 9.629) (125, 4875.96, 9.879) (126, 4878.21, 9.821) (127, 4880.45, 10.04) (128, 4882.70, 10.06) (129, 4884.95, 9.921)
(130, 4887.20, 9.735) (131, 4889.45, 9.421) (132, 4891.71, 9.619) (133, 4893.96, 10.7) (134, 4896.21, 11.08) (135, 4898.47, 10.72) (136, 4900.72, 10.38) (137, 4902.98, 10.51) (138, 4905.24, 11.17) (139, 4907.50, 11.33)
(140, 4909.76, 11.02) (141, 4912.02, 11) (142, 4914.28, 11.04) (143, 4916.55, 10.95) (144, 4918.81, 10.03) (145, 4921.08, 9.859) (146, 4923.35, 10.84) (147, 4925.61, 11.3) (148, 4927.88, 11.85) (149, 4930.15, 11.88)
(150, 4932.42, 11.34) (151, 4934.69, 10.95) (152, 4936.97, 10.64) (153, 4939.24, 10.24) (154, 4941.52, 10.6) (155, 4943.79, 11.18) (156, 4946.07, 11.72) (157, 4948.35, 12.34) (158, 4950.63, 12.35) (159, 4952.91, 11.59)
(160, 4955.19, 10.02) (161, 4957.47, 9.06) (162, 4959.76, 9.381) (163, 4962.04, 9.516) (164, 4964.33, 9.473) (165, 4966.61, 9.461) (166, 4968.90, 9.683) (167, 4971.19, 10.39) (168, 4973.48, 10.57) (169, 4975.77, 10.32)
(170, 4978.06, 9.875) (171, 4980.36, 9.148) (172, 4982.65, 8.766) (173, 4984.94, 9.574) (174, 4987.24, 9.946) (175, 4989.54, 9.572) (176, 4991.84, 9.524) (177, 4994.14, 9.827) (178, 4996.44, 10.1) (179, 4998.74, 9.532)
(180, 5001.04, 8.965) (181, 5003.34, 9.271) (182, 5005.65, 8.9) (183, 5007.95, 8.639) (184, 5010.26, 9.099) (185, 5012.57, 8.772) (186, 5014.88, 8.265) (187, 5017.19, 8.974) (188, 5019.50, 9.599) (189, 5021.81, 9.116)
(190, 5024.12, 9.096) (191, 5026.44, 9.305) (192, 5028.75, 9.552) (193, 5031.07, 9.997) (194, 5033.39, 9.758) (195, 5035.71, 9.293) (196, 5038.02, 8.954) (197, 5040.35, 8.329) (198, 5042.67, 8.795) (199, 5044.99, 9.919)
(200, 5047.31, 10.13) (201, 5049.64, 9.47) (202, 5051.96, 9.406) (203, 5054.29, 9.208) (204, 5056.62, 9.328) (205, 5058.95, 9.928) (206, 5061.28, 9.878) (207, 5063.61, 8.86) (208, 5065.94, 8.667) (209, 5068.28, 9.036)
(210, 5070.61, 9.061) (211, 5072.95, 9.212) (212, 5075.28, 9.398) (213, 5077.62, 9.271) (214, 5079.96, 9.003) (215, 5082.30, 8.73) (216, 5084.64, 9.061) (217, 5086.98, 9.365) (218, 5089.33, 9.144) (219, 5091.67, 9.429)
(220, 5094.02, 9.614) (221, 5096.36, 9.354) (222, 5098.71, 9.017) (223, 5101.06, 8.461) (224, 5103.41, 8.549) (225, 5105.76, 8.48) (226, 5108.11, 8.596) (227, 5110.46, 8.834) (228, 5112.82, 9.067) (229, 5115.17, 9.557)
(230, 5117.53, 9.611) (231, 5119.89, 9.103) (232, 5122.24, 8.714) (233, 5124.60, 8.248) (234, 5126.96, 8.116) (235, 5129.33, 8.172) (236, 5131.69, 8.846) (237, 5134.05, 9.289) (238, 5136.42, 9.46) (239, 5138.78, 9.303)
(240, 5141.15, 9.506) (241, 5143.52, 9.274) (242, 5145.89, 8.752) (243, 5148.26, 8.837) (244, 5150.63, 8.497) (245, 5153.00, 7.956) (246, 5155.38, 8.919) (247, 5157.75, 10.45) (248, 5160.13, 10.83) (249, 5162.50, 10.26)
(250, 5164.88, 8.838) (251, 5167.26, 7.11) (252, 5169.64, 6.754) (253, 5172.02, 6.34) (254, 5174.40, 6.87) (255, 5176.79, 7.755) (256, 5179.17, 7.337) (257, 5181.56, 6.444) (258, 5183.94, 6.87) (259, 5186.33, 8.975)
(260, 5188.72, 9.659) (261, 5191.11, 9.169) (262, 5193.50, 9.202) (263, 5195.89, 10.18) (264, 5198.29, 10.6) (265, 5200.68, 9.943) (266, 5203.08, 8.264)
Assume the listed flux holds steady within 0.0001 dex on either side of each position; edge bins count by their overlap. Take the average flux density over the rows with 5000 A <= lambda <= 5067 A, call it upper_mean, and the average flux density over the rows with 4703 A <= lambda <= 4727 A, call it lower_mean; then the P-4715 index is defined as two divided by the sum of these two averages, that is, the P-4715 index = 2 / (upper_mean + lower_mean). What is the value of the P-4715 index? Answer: 0.101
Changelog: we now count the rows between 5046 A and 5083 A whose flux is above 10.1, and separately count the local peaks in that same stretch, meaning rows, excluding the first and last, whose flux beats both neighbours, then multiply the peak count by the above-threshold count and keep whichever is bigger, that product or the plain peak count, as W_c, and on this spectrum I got 2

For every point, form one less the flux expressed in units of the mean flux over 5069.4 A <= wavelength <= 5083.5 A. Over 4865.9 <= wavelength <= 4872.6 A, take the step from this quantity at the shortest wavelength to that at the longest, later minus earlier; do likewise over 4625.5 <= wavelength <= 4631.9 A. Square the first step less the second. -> 0.030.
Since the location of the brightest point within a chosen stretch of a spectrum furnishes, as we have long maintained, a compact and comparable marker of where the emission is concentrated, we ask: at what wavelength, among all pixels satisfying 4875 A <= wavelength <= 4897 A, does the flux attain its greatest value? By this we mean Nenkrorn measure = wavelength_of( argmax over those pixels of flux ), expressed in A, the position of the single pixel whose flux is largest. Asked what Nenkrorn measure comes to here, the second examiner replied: 4896.21 A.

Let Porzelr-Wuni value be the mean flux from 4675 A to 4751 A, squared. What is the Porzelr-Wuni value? 109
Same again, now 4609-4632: 120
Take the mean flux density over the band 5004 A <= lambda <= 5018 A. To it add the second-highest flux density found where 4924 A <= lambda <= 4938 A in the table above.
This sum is 20.6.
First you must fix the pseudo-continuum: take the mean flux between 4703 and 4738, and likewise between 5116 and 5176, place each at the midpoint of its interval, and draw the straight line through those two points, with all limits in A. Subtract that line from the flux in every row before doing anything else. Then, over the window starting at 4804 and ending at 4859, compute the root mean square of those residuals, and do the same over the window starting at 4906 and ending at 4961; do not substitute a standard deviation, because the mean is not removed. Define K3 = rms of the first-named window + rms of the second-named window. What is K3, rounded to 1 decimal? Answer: 2.3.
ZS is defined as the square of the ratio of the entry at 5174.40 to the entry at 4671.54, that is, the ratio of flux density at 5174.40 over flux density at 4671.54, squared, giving 0.447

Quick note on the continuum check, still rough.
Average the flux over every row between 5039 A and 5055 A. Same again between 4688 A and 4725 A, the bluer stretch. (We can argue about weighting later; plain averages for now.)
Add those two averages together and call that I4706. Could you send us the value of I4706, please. 19.9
